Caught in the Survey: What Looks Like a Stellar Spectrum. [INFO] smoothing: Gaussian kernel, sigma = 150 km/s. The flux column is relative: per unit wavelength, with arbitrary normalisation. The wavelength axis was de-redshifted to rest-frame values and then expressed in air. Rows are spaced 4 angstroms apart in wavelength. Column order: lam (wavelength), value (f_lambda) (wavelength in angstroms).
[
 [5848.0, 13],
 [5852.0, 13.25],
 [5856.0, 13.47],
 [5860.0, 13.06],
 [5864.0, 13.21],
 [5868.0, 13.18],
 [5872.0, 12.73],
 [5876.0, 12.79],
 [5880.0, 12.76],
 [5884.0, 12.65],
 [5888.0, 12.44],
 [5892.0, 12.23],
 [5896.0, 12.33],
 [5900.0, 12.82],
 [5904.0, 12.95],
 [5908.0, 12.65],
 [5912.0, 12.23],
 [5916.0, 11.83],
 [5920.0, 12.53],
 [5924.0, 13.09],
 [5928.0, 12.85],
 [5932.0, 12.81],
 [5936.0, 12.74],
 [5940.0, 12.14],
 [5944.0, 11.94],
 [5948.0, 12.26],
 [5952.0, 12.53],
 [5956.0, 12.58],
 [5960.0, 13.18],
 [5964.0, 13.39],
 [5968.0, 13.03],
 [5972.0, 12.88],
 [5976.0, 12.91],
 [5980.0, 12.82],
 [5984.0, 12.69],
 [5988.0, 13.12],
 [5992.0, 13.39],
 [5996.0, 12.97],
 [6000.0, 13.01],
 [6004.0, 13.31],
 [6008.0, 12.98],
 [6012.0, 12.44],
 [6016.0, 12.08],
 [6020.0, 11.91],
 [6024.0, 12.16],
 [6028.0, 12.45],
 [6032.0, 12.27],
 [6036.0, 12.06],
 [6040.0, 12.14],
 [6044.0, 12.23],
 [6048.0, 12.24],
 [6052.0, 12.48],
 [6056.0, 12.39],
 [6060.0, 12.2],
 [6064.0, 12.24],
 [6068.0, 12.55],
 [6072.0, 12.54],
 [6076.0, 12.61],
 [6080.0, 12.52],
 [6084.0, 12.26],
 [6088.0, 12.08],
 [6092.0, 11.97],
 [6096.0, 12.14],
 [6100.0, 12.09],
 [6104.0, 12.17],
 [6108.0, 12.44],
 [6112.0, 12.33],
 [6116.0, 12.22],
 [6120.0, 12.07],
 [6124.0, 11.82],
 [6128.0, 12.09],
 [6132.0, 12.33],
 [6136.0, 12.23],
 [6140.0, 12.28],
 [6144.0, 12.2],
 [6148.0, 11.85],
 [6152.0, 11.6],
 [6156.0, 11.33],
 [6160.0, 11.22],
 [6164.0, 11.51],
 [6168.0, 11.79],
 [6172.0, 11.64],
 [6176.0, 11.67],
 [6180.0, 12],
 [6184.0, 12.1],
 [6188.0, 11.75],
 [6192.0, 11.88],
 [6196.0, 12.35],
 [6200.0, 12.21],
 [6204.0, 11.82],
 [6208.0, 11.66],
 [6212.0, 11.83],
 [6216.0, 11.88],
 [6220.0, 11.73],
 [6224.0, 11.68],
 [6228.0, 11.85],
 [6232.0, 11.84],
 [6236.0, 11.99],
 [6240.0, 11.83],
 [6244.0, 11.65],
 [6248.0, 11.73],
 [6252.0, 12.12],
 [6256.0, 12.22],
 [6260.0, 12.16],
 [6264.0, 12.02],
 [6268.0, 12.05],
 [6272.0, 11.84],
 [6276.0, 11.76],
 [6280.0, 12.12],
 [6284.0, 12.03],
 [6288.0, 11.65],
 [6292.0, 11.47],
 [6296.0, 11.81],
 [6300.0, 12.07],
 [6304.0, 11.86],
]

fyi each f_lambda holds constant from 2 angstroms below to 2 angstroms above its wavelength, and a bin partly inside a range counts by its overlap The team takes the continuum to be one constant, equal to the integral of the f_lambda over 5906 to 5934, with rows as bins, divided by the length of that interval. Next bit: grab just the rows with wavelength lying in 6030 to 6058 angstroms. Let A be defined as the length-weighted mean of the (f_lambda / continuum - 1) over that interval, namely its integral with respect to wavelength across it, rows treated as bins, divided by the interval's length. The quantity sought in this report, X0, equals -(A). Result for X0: 0.025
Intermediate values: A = -0.025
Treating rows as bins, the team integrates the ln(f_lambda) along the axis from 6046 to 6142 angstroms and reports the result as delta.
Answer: 241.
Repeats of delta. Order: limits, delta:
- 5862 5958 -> 243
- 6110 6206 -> 238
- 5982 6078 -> 243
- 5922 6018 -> 245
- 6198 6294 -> 238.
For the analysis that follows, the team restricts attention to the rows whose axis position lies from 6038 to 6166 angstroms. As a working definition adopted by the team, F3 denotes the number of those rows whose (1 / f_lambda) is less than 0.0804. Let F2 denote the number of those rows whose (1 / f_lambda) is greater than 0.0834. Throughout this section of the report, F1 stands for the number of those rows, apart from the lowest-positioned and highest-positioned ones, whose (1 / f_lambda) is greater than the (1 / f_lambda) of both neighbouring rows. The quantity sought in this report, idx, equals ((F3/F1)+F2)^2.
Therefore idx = 62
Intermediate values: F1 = 7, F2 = 7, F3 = 6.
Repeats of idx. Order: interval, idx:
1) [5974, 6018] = 25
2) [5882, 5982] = 42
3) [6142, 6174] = 49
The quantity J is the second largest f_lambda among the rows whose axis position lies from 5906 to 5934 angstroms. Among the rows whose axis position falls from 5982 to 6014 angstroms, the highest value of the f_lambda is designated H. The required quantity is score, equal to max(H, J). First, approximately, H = 13.39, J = 12.85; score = 13.4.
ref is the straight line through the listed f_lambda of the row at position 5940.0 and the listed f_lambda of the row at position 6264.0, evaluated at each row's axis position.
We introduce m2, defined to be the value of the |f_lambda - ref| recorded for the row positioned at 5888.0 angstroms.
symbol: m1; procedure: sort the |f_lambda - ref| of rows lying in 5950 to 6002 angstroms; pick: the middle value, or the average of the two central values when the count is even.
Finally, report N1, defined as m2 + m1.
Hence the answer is 1.1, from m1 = 0.9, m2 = 0.3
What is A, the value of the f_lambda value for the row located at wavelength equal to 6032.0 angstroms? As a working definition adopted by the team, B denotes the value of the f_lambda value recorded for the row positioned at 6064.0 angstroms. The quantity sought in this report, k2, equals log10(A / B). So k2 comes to 0.00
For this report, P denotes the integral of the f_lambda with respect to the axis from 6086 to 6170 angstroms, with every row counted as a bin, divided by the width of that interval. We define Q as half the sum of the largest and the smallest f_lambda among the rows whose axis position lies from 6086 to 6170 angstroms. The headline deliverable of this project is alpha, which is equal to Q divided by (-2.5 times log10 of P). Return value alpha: -4.39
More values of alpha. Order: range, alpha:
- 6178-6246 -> -4.47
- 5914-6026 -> -4.57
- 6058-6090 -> -4.52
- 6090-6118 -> -4.49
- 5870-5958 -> -4.54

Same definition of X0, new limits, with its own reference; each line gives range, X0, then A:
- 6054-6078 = 0.012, -0.012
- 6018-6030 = 0.032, -0.032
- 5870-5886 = -0.013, 0.013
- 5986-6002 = -0.044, 0.044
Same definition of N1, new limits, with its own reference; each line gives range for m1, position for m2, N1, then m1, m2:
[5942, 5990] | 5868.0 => 1.7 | 0.7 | 1.0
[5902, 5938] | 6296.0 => 0.8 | 0.6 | 0.2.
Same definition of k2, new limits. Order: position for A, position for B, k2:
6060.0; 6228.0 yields 0.01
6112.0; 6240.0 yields 0.02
